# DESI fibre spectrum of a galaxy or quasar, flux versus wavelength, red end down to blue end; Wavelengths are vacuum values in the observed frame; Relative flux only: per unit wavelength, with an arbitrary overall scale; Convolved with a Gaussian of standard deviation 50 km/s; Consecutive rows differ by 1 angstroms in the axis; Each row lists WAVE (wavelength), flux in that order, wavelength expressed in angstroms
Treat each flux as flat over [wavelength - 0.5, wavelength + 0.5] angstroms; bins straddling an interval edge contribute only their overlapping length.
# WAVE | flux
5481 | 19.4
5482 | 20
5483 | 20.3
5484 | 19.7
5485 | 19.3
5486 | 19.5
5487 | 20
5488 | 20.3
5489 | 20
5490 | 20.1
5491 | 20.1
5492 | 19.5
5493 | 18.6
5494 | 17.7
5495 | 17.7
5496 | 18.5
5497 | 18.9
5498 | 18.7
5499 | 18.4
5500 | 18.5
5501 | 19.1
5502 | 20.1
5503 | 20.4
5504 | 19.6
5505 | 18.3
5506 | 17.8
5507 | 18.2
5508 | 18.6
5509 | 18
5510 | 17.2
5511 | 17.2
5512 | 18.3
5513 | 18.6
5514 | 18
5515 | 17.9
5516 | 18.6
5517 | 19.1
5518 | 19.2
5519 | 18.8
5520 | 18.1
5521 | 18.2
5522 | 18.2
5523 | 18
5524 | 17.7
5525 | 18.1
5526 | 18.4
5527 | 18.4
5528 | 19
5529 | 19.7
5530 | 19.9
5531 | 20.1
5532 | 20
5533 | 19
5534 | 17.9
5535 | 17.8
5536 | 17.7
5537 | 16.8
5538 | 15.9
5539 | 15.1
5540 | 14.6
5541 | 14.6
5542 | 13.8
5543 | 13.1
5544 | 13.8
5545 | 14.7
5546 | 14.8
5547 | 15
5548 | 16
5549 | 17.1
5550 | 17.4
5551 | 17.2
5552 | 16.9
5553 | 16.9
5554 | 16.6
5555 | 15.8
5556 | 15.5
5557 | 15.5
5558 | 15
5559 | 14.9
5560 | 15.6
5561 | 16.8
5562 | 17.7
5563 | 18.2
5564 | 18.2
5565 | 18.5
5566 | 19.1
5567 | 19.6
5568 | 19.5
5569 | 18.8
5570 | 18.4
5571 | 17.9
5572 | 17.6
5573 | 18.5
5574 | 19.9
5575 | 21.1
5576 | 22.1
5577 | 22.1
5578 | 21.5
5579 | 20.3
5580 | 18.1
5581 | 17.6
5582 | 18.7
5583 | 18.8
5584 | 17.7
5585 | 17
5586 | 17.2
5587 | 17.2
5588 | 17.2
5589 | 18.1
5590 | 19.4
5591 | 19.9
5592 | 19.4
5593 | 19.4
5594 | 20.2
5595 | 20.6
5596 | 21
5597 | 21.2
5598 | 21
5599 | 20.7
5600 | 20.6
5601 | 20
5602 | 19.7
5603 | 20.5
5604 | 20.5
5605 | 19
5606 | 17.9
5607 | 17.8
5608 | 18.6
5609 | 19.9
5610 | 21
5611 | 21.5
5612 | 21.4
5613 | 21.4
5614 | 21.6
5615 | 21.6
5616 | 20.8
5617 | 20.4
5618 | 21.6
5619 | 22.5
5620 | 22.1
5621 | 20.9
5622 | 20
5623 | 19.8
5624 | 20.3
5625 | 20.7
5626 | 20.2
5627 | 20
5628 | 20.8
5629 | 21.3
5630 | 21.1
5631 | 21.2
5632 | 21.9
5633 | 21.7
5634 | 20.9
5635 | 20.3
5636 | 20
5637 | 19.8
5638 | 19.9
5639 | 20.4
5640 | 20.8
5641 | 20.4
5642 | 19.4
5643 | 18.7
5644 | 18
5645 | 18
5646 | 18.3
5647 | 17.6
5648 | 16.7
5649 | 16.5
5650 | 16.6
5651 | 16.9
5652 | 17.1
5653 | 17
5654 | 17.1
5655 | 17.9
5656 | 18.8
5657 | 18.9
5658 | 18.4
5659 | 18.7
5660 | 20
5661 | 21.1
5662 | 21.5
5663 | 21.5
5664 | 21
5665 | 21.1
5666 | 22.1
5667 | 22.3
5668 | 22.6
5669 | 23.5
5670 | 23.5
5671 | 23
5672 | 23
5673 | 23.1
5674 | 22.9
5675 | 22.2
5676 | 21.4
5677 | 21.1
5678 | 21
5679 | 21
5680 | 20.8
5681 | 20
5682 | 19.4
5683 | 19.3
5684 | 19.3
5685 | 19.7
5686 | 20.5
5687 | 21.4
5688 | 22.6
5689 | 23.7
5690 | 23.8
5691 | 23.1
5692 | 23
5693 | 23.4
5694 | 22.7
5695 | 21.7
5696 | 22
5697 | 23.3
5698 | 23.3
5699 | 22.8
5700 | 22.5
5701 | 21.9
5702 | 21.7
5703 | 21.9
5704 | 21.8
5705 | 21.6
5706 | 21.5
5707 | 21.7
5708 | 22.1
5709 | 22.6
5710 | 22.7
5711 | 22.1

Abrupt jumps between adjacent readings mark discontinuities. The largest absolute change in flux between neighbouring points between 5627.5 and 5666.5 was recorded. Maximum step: 1.30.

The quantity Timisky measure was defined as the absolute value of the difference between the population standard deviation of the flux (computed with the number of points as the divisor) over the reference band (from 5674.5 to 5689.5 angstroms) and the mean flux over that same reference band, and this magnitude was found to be 19.7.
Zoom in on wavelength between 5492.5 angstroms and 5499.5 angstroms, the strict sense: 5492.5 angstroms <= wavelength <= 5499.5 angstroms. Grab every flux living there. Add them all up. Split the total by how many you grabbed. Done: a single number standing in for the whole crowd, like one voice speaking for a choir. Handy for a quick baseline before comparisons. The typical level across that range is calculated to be 18.4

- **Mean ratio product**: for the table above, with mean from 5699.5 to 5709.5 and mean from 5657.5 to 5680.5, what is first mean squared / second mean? 22.3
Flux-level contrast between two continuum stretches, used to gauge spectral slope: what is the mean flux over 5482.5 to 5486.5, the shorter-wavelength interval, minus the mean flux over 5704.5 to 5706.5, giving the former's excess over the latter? -2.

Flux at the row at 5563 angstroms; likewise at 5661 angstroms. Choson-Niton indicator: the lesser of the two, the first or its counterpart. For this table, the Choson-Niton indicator 18.2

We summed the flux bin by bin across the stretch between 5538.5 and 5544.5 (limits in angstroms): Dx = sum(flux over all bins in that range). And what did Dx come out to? 85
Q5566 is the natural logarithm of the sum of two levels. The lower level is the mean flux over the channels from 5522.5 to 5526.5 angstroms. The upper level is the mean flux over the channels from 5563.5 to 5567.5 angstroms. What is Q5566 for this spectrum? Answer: 3.61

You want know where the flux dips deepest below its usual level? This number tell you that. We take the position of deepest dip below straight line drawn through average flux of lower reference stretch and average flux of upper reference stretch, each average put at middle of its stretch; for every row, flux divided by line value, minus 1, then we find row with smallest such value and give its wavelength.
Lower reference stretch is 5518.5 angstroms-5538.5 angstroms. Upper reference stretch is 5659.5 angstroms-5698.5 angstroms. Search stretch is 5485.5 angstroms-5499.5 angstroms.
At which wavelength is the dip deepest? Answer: 5495 angstroms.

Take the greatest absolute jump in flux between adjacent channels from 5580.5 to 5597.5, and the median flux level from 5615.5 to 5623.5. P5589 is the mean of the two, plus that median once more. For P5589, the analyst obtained 31.9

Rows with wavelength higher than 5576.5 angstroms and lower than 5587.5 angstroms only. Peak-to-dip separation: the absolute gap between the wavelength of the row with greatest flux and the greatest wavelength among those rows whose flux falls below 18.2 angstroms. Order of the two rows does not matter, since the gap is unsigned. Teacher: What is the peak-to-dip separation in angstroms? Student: 10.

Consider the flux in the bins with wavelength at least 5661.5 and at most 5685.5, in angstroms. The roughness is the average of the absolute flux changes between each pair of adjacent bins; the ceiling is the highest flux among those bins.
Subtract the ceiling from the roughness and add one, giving -22.2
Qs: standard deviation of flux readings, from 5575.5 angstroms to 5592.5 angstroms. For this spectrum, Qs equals 1.7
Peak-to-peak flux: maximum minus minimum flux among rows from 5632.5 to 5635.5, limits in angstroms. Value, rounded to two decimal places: 1.40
